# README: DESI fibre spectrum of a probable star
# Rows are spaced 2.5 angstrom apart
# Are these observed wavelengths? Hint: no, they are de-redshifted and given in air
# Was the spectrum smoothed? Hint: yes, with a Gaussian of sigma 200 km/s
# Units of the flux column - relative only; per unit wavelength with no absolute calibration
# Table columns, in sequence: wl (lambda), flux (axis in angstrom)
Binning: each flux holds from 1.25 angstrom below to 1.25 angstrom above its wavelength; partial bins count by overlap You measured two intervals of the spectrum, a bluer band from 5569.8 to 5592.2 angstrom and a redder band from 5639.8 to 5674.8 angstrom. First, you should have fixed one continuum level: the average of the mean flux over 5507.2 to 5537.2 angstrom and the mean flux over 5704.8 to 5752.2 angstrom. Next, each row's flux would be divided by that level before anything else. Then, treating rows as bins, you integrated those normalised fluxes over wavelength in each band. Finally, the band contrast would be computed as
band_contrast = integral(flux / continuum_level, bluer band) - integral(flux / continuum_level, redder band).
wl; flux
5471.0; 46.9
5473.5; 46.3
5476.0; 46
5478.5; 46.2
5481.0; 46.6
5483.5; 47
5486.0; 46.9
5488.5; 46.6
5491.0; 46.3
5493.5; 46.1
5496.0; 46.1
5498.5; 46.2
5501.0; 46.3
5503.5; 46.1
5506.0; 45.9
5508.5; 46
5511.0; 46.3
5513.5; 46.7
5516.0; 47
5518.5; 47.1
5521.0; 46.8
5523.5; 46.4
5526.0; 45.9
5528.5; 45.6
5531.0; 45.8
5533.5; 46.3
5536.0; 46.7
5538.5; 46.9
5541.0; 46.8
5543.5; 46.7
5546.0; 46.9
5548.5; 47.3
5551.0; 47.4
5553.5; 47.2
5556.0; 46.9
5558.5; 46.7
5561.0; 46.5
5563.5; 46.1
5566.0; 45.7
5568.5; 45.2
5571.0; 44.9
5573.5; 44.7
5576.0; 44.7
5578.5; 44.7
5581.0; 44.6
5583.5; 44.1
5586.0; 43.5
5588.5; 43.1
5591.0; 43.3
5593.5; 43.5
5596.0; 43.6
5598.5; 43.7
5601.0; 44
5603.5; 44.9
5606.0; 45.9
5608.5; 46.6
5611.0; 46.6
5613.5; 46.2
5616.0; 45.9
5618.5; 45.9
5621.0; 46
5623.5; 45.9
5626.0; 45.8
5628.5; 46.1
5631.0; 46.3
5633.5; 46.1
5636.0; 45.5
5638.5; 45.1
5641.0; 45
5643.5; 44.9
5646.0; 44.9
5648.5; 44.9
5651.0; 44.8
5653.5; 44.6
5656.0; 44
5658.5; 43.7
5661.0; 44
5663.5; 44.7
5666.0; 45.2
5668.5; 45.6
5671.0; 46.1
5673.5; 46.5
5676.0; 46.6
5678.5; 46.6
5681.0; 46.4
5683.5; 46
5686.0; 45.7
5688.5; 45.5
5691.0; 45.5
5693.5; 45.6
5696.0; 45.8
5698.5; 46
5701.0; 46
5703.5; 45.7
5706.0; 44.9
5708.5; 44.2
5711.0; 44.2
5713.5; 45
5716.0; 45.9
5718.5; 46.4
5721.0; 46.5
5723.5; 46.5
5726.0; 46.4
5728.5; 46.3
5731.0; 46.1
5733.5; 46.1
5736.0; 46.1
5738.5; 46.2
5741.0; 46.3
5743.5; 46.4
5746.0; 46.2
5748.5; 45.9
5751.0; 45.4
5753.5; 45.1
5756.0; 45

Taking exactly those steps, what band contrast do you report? -13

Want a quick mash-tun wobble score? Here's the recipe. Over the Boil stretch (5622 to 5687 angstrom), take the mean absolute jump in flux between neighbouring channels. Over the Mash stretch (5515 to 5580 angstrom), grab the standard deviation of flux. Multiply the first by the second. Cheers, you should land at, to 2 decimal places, 0.24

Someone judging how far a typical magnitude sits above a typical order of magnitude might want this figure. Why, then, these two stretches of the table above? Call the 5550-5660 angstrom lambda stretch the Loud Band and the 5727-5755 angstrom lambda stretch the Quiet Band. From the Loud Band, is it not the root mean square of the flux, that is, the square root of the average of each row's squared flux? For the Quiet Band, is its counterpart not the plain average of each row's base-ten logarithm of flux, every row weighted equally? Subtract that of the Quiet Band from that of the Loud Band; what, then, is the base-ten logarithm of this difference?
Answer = 1.64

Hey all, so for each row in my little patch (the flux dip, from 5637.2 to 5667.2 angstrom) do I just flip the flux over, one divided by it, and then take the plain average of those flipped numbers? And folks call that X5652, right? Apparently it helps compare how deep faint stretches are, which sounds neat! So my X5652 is 0.0224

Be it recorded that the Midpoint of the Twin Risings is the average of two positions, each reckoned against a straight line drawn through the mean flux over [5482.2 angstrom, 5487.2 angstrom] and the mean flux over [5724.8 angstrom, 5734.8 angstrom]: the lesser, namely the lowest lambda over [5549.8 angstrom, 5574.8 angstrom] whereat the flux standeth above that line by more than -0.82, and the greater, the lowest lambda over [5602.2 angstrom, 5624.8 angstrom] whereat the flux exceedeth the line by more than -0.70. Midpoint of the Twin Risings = 5578.5 angstrom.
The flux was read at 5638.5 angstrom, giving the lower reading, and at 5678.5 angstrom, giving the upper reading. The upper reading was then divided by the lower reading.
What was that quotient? 1.03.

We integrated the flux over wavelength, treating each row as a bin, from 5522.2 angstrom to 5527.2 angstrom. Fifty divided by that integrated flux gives 0.217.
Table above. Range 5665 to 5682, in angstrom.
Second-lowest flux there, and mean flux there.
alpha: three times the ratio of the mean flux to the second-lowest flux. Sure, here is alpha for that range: 3.04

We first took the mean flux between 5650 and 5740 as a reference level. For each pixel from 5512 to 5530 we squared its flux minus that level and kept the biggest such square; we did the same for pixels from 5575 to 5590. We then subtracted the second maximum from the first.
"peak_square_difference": -4.0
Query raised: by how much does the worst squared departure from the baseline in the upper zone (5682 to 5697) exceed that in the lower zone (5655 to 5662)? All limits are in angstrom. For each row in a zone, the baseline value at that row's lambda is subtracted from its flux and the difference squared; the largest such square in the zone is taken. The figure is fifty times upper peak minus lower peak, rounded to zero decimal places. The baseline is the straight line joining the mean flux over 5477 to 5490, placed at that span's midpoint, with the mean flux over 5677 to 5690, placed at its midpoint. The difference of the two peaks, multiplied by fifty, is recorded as -278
